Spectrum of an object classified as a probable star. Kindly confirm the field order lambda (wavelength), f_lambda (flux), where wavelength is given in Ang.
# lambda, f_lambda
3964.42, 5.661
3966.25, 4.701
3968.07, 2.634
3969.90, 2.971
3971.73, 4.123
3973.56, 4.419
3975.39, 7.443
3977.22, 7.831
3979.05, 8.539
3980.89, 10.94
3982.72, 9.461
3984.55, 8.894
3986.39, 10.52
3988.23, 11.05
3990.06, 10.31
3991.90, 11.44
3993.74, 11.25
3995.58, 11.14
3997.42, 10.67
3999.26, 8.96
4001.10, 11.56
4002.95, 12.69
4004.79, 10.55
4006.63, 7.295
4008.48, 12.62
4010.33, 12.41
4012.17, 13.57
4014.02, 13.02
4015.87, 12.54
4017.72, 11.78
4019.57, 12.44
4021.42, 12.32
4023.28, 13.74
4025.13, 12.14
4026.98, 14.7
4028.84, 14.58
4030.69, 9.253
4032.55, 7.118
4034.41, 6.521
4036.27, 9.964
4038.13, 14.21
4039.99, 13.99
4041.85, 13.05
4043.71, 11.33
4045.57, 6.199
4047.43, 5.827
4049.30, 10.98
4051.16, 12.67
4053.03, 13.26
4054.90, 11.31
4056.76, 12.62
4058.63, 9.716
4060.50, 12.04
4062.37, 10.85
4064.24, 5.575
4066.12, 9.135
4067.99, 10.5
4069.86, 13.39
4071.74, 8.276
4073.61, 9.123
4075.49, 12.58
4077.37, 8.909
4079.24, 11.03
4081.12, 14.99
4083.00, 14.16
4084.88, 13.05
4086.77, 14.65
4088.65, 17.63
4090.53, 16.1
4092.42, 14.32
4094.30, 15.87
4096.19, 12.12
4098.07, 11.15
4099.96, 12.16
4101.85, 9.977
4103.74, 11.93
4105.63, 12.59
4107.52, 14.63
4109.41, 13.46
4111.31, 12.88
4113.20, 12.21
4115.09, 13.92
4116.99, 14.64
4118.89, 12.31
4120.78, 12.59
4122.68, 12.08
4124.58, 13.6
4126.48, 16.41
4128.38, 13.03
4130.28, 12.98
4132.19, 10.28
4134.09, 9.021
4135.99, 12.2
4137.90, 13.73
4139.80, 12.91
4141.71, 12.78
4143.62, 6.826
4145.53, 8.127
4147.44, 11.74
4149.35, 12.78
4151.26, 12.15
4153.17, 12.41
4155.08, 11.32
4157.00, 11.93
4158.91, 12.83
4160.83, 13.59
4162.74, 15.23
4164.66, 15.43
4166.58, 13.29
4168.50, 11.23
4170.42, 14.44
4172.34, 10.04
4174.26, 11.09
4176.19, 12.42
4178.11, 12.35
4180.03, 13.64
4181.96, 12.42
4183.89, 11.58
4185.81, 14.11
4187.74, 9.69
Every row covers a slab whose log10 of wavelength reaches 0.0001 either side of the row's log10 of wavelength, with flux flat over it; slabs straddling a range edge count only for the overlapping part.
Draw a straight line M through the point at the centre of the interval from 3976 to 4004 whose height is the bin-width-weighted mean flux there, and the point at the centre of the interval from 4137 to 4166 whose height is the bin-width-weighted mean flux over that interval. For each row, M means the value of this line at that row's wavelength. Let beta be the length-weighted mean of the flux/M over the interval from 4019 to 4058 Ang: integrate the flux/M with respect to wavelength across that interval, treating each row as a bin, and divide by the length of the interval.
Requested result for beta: 1.04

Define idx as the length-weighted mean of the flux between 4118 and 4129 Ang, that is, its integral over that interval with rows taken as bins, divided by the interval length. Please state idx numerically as 13.4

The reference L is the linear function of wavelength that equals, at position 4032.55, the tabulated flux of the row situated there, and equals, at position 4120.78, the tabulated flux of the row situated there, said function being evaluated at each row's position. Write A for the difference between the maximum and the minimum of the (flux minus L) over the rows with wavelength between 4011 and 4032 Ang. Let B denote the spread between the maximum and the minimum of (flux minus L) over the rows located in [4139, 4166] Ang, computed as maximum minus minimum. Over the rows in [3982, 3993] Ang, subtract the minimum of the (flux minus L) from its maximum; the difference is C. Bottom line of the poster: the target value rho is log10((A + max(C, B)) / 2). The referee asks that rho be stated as 0.81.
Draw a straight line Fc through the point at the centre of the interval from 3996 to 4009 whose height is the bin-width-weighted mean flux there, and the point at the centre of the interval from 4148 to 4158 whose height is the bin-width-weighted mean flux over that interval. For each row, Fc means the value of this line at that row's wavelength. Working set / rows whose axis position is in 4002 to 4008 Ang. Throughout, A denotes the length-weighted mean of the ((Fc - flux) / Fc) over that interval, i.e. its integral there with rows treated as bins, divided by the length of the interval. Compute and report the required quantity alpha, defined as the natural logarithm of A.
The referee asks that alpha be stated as -3.8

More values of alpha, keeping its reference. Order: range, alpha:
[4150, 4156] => -4.7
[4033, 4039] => -2.4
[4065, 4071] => -3.1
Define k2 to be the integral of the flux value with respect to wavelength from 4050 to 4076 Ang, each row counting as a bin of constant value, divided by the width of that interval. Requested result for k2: 10.8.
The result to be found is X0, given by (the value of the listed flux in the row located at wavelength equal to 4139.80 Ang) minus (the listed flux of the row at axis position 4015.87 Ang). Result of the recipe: 0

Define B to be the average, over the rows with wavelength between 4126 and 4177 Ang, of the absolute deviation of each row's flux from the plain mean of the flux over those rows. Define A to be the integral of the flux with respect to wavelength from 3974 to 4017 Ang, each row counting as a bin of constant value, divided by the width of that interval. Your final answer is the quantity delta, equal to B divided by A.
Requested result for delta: 0.15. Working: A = 10.6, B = 1.5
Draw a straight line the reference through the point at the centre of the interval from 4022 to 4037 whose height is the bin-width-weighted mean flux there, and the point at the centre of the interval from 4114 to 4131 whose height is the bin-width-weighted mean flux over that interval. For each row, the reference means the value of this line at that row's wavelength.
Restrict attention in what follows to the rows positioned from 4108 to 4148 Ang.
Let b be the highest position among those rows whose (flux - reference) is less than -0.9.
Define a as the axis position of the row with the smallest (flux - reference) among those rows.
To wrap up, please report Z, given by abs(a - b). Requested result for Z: 3.8 Ang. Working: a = 4143.62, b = 4147.44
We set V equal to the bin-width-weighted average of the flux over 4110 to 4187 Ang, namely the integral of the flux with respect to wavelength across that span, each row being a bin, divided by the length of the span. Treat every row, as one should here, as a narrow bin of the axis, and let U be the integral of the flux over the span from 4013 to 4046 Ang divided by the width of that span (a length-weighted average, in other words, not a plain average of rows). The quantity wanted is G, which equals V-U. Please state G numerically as 0.8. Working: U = 11.7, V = 12.5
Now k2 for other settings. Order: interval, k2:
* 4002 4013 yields 11.5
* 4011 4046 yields 11.8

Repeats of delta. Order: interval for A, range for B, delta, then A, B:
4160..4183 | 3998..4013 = 0.13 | 12.9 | 1.7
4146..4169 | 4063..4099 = 0.20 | 12.8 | 2.6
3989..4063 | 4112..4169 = 0.12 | 11.3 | 1.4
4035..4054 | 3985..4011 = 0.09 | 11.1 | 1.0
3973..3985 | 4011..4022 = 0.05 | 8.3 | 0.5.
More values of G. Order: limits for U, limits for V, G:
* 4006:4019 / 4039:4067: -1.4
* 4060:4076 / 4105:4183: 2.5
